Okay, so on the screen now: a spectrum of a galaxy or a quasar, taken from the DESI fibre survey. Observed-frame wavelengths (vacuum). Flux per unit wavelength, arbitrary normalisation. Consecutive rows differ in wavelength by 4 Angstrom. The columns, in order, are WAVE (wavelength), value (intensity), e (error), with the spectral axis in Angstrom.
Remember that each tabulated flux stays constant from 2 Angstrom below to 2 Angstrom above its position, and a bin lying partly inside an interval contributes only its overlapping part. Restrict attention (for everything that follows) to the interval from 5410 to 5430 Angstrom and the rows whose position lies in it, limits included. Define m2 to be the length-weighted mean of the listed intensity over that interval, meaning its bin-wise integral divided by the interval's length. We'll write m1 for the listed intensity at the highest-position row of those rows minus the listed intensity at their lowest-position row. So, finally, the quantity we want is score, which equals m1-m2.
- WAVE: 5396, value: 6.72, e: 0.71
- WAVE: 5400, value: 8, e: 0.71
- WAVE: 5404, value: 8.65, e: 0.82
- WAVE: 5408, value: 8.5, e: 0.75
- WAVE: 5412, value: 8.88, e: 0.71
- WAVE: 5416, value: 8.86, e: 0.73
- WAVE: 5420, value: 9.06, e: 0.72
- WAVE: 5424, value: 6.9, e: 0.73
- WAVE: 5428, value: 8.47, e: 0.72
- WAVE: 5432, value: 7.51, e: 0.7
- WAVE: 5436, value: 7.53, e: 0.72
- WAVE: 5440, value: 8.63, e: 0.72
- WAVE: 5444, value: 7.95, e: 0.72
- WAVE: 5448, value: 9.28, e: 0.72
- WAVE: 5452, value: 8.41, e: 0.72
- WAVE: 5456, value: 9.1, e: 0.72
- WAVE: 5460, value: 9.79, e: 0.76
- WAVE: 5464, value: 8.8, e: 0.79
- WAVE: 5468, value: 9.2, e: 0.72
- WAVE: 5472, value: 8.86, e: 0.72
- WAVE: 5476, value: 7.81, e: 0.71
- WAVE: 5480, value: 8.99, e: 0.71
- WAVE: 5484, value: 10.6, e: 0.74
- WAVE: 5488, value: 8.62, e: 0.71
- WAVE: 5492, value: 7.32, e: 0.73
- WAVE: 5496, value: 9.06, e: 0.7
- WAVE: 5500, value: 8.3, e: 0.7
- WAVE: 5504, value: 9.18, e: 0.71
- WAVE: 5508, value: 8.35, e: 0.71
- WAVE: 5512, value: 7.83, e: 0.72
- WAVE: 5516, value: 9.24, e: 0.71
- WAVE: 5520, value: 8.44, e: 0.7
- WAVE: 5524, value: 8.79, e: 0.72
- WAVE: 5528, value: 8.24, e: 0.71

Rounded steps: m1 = -0.4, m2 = 8.4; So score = -8.8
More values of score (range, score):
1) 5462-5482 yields -8.5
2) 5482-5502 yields -11.1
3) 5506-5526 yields -8.1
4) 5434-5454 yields -7.5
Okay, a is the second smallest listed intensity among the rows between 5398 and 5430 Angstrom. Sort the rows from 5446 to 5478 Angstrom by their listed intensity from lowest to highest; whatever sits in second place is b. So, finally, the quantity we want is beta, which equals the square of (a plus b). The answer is 269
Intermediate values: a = 8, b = 8.41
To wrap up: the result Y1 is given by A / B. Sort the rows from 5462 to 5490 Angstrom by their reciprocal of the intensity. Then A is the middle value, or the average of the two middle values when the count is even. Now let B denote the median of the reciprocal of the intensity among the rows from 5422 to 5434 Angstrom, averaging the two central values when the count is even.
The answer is 0.85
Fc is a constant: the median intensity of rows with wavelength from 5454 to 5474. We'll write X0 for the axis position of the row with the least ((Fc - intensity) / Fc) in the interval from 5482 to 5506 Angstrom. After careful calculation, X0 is 5484 Angstrom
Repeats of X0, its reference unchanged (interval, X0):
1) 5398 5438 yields 5420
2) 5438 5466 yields 5460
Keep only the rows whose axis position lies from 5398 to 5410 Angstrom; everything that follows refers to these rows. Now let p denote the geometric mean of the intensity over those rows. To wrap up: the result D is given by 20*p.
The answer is 168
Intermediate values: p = 8.4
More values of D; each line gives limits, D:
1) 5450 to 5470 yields 181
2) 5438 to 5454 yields 171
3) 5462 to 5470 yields 180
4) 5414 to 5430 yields 166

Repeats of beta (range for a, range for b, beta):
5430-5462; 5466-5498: 235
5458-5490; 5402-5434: 260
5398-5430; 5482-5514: 251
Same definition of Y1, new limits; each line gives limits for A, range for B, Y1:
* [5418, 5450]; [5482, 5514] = 1.03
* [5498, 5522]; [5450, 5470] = 1.08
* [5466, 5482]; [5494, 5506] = 1.02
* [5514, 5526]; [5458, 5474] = 1.03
